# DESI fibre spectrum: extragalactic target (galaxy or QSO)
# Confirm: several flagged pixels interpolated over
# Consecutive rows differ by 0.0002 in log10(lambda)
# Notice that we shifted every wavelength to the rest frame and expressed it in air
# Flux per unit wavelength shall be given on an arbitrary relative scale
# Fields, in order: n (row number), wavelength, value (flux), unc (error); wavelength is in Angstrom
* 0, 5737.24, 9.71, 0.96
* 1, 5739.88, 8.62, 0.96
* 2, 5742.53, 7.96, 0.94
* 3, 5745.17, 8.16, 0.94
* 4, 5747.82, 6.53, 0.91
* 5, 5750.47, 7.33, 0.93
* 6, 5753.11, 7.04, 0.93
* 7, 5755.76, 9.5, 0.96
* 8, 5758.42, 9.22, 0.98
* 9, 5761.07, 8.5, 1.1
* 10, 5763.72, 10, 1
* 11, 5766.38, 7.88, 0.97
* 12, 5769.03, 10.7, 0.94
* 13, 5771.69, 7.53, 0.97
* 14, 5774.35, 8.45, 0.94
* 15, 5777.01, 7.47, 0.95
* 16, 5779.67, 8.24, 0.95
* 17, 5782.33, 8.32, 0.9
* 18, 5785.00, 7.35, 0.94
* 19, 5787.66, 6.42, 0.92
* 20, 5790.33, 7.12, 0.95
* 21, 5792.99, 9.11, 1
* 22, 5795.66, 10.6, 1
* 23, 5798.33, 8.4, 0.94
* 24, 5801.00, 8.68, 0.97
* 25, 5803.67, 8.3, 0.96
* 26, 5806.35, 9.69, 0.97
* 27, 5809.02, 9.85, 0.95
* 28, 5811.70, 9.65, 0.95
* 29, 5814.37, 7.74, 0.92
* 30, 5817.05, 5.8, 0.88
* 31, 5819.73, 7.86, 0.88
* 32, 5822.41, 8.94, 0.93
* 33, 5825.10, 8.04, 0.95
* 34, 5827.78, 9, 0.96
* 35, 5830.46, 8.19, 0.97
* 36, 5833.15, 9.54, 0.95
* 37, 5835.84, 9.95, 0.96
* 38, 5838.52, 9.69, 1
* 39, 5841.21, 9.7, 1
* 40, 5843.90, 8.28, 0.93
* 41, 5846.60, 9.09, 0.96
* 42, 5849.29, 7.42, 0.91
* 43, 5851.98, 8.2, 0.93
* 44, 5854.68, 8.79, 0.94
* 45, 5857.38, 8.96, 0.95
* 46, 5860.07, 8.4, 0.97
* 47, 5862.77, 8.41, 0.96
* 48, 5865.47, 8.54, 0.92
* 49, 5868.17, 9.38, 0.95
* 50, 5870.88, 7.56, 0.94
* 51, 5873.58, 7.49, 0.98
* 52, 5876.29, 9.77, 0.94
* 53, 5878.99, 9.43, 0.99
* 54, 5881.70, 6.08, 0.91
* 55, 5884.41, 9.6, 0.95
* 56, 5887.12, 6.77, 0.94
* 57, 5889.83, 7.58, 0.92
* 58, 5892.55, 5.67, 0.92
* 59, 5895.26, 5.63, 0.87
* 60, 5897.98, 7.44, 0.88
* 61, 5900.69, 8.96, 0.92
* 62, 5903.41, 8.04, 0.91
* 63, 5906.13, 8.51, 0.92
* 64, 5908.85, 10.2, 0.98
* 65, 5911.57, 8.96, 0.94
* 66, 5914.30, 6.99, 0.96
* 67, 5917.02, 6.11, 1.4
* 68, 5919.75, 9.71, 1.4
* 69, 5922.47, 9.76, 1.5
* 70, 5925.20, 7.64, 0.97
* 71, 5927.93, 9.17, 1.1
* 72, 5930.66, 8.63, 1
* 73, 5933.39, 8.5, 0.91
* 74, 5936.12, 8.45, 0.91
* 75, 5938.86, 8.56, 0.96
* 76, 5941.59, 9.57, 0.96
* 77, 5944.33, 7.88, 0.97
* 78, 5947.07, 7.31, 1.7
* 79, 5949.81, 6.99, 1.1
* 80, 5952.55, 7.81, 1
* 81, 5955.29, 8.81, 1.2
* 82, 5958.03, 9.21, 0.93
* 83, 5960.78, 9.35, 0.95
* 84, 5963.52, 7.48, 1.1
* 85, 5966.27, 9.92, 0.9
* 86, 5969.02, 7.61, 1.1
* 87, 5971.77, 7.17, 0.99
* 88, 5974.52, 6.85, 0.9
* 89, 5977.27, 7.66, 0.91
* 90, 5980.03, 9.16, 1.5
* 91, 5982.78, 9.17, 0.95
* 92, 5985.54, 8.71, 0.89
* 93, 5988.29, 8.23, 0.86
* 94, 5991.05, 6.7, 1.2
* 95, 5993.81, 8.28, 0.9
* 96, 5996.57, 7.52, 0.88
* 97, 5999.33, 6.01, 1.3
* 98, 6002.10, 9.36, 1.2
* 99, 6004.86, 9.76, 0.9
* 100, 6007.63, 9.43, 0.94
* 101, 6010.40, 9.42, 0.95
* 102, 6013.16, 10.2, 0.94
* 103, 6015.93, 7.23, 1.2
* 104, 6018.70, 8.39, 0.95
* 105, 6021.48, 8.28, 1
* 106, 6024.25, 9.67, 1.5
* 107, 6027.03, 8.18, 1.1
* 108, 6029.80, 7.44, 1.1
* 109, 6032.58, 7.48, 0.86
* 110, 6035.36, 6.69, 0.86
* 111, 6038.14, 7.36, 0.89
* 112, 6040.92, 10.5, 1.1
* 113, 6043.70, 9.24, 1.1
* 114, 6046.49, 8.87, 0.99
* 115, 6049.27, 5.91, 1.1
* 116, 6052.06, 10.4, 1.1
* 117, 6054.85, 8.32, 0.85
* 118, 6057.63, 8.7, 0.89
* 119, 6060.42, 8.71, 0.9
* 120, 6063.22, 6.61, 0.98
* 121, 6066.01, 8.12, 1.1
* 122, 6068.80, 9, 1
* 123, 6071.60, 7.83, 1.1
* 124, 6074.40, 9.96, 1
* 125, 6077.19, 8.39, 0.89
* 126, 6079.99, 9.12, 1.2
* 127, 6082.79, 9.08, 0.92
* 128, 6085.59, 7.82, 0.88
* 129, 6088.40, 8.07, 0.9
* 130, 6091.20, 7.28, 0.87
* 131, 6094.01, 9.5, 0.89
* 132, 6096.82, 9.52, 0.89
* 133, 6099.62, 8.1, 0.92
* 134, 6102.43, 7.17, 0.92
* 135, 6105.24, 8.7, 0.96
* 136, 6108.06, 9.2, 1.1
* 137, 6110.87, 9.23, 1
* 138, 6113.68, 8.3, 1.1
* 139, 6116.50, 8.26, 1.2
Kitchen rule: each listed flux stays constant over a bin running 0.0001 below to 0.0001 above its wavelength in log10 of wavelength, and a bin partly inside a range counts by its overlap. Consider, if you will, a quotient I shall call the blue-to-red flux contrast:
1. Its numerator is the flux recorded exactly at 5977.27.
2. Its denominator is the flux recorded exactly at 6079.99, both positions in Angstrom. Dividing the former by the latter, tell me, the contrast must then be 0.84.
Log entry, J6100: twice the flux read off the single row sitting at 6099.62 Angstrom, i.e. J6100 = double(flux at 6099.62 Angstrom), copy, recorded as 16.2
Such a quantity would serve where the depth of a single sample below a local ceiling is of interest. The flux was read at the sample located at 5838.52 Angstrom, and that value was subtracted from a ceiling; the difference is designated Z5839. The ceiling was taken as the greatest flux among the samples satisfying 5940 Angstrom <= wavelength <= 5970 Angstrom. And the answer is 0.2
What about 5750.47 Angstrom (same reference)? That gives 2.6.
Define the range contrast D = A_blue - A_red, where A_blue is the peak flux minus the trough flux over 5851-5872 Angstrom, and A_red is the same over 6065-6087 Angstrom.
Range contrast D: -0.32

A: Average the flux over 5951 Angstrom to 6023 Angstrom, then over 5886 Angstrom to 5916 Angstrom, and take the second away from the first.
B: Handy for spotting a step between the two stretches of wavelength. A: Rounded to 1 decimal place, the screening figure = 0.7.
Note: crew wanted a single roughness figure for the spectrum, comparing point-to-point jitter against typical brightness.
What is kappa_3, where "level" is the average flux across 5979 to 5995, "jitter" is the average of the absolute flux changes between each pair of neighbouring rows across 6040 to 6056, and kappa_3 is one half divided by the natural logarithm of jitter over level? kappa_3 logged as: -0.38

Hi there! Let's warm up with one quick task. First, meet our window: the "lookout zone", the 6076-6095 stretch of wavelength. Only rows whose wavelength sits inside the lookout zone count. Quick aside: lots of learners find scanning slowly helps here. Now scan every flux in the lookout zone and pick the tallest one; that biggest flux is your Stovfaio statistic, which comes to 9.5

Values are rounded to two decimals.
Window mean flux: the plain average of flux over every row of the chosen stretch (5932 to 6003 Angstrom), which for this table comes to 8.16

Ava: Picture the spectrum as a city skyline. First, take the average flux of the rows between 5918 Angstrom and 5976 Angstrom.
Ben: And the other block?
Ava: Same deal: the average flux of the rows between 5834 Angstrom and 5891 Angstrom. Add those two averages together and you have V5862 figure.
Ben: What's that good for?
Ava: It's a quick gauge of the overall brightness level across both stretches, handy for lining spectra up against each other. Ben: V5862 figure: 16.9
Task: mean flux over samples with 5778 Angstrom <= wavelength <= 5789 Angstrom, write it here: 7.6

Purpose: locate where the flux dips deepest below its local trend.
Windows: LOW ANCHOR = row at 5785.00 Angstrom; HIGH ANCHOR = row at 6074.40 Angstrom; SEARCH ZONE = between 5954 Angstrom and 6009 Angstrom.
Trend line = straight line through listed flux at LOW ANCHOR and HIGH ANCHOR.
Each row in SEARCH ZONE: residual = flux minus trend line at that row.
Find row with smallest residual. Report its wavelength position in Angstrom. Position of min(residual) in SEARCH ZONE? 5999.33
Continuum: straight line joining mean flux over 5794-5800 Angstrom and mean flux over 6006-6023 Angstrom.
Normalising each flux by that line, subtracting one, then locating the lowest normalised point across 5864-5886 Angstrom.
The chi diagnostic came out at 5881.70 Angstrom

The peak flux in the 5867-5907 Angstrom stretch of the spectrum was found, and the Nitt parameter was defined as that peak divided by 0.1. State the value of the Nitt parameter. 98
